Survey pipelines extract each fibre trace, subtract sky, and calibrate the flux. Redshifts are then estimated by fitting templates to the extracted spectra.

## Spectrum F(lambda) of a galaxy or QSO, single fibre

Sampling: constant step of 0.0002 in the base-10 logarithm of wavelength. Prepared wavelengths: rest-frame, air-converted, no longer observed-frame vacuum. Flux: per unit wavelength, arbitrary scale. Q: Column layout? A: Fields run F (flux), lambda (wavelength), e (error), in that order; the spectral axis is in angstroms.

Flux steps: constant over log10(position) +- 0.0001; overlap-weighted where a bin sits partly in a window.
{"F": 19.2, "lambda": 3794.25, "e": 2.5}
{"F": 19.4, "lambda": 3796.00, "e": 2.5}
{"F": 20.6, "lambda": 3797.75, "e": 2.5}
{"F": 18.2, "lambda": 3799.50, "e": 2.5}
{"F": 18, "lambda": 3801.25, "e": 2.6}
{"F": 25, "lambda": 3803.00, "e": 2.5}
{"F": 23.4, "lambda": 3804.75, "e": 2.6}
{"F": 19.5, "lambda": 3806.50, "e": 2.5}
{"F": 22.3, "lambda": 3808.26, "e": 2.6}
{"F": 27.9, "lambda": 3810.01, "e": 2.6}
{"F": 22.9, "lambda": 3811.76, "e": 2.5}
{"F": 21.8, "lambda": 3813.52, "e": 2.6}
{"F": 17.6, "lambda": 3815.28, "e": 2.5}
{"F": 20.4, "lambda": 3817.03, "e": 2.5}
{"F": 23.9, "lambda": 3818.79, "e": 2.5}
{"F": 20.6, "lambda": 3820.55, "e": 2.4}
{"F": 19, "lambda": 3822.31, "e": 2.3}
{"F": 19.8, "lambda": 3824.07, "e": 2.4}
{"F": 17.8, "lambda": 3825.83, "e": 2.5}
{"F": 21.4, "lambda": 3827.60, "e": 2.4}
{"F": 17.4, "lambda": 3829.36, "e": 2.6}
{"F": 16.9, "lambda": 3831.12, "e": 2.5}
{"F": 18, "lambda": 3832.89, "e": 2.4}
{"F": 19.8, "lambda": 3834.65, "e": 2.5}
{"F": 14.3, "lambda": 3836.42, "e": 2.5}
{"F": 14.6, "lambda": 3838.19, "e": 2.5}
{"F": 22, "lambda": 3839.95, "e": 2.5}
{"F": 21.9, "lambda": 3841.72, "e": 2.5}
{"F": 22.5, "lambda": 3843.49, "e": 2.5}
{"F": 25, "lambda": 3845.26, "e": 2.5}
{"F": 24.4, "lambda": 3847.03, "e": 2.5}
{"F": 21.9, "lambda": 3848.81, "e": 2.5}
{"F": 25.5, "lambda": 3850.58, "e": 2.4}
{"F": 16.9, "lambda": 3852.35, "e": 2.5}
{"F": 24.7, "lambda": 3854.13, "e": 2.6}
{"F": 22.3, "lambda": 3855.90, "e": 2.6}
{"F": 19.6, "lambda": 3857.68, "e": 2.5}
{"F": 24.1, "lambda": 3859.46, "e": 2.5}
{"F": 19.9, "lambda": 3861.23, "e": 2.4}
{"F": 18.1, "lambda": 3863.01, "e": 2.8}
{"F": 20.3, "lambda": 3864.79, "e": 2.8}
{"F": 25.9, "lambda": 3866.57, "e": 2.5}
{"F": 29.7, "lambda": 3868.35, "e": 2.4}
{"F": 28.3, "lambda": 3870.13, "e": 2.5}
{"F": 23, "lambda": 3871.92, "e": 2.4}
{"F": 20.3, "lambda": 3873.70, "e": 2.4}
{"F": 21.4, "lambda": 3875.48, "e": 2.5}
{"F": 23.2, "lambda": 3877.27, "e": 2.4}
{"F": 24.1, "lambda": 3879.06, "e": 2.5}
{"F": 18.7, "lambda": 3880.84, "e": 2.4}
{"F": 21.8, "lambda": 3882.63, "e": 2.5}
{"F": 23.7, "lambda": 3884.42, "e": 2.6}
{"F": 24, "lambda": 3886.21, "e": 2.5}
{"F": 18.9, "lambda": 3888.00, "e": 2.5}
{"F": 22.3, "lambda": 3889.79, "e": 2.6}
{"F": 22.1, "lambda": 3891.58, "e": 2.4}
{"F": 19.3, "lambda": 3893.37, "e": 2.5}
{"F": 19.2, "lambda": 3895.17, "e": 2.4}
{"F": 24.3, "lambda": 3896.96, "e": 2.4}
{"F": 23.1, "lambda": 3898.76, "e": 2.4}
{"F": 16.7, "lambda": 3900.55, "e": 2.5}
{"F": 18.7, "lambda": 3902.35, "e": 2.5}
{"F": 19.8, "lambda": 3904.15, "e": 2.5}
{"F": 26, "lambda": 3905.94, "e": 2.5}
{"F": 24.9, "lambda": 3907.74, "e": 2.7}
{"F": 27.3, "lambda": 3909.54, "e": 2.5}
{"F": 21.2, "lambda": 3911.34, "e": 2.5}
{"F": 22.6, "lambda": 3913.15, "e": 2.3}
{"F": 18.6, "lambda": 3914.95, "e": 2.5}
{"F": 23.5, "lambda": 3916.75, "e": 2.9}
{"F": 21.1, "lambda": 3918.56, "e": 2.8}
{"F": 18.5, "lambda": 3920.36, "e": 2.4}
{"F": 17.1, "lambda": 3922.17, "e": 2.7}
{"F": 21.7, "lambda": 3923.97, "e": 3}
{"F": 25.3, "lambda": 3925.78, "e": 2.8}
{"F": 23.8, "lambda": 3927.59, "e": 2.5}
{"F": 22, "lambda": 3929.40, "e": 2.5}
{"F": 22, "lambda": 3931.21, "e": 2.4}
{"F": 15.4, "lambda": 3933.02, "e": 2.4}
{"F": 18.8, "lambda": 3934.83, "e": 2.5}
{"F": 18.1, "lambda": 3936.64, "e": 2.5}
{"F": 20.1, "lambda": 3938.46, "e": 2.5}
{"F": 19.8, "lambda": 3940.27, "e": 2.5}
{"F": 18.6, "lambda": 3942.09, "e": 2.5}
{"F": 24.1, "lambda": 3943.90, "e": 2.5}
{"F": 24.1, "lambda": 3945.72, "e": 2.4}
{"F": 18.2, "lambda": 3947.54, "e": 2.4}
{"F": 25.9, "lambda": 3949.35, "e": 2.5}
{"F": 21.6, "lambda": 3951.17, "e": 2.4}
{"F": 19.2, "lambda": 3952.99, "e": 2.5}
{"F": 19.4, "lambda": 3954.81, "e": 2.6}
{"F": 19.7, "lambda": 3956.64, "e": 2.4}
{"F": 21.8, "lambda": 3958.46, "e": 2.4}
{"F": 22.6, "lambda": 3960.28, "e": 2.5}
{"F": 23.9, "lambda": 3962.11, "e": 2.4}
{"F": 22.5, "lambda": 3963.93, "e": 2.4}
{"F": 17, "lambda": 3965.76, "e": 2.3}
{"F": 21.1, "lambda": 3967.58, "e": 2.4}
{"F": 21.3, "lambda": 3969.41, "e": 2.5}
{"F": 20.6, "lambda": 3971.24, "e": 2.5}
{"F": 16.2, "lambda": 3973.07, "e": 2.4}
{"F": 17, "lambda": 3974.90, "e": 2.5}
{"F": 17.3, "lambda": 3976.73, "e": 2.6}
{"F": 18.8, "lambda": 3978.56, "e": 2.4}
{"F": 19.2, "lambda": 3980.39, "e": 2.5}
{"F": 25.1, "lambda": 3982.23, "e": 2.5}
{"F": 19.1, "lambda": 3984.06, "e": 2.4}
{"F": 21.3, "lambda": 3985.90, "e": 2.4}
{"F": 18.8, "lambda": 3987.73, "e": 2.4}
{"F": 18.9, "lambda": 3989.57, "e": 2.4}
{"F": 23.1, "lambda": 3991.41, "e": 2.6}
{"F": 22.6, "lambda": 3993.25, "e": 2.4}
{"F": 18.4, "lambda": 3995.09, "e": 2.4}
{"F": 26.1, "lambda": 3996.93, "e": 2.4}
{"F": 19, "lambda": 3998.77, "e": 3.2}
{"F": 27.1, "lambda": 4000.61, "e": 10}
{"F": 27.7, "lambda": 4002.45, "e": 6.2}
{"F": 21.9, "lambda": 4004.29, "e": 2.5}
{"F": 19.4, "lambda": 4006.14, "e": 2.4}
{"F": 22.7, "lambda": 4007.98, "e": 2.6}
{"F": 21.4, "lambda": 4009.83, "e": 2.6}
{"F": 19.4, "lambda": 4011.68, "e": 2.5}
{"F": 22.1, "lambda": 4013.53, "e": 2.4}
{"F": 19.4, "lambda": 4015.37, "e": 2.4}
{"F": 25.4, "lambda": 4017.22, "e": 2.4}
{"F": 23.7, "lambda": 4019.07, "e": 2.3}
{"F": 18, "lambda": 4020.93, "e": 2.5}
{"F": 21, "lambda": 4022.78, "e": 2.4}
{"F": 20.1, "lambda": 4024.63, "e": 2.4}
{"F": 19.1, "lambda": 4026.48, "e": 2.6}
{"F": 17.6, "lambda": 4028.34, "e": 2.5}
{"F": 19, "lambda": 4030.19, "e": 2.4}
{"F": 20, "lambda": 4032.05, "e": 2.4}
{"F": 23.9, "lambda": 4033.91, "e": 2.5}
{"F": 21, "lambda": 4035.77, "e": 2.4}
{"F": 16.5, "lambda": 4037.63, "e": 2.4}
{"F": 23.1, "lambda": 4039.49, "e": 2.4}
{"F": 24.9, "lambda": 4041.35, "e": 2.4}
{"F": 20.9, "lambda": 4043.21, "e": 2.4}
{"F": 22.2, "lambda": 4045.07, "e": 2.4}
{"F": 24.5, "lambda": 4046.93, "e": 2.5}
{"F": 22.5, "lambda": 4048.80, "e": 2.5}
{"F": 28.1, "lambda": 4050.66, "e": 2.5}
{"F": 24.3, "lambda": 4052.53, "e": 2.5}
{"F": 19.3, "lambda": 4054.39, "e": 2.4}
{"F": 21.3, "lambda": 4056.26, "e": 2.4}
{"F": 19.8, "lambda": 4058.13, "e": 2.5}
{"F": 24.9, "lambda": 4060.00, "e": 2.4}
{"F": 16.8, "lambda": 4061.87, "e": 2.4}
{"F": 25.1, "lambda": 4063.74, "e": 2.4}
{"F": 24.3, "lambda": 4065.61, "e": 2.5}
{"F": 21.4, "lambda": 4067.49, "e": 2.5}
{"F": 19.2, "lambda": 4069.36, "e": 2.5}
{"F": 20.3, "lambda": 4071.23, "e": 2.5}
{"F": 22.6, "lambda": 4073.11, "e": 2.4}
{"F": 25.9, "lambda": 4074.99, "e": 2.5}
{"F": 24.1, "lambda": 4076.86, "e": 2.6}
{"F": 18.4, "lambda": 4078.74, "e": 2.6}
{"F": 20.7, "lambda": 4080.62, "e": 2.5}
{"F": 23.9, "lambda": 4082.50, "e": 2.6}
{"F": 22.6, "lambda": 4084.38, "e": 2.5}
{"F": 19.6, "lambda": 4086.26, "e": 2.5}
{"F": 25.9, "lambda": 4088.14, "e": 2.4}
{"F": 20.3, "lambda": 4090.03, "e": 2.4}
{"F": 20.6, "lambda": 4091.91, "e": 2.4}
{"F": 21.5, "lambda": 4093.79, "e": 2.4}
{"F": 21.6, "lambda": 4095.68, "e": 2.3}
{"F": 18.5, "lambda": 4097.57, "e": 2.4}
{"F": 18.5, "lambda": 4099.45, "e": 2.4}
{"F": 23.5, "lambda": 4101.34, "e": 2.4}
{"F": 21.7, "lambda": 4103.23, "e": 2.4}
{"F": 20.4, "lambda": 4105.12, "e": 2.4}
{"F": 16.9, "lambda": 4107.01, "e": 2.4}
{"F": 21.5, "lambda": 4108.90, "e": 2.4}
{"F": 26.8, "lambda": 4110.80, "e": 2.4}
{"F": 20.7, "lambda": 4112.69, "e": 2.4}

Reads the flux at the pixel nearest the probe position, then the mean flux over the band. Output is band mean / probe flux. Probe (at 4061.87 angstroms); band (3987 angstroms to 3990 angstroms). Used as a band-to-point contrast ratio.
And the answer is 1.12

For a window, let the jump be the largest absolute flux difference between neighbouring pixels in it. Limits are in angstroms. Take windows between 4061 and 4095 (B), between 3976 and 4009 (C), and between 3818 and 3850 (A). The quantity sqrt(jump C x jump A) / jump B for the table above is 0.93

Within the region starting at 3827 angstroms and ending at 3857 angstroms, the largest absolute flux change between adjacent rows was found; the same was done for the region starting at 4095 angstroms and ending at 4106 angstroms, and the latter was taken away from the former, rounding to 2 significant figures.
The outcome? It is 3.6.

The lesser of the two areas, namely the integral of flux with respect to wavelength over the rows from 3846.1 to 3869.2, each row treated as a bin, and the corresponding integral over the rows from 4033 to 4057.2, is 521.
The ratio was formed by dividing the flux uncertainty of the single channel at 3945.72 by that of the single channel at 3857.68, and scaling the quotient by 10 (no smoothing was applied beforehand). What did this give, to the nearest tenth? 9.6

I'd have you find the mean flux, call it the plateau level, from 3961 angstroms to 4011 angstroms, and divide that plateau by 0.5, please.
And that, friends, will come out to 42.0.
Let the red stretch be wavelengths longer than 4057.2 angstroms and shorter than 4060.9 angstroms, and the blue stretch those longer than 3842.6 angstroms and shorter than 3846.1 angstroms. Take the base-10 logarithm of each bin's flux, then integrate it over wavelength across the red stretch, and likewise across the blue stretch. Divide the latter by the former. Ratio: 0.97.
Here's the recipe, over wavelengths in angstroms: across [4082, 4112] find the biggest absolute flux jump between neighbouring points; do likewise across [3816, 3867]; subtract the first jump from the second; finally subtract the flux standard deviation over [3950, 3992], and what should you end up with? 0.0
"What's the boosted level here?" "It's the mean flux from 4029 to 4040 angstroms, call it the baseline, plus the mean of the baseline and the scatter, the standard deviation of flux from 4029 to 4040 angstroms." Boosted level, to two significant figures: 32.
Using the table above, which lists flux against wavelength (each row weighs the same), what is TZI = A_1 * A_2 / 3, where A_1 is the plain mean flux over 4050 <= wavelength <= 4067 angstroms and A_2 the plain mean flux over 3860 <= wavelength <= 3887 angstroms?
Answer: 172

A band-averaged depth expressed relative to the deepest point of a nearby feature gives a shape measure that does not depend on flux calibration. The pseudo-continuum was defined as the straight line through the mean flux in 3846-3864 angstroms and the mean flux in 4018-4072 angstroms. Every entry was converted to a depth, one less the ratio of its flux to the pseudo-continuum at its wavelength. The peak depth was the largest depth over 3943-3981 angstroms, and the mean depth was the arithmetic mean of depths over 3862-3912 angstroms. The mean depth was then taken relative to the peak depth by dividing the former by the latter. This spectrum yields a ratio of -0.12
